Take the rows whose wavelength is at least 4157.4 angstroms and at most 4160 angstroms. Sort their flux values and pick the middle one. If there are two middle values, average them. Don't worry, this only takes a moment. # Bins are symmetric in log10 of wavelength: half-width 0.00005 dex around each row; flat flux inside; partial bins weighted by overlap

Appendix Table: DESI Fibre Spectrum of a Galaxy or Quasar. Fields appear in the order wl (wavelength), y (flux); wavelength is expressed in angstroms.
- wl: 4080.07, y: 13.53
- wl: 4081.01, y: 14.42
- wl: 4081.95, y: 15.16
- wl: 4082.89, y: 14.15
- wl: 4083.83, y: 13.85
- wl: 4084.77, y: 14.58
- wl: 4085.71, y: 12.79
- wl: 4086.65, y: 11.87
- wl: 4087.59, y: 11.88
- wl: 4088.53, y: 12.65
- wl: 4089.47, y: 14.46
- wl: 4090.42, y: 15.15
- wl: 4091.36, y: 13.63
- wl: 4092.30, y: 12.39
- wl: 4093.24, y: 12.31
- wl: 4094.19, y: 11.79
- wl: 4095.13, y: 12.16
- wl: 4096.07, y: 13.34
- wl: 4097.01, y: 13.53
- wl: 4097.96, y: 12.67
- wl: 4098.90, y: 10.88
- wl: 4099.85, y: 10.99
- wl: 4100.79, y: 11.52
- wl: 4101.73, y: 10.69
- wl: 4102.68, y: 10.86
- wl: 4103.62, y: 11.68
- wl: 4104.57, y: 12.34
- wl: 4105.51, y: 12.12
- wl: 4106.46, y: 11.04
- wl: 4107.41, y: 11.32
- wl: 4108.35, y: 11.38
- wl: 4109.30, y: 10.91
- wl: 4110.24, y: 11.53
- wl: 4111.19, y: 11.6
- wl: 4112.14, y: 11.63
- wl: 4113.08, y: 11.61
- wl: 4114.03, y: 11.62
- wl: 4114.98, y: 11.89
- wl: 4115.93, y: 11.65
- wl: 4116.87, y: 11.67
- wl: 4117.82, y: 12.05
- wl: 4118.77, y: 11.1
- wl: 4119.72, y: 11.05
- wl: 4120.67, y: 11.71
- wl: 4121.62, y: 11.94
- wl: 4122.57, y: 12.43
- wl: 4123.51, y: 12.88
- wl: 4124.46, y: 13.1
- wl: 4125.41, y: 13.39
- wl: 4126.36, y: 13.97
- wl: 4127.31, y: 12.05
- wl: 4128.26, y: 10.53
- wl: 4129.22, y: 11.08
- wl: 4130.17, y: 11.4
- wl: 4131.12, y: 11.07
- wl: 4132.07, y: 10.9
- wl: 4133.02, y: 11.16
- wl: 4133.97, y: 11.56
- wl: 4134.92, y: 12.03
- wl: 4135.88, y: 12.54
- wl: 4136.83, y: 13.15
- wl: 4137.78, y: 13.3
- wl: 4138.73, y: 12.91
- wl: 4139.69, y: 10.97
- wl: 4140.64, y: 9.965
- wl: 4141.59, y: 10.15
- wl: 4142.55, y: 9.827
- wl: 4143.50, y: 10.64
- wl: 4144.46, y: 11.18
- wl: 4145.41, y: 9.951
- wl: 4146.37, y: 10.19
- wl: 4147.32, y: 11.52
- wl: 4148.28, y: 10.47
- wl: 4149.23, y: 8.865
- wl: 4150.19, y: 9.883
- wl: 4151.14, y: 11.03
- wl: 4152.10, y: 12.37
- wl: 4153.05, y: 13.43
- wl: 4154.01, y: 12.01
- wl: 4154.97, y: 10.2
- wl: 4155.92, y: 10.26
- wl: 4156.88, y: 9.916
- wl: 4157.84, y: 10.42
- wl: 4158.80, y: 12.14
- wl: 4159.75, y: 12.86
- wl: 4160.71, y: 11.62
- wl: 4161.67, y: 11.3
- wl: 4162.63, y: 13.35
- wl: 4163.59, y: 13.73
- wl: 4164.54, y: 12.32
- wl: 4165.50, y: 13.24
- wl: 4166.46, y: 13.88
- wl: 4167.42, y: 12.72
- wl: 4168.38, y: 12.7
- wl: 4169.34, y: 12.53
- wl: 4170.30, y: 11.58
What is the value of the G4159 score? 12.1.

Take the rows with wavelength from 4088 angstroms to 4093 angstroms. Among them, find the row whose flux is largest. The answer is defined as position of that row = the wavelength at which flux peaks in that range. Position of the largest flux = 4090.42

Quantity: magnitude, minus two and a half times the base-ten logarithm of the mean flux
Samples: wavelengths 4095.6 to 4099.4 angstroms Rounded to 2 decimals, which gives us -2.75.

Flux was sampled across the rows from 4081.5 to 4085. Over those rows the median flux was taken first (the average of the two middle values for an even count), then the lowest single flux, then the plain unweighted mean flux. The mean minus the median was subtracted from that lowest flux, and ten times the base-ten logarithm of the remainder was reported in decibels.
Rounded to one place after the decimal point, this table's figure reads 11.4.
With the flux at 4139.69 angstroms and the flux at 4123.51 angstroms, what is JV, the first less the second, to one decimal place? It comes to -1.9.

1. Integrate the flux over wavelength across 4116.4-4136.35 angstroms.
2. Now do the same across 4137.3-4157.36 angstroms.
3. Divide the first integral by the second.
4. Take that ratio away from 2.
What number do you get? 0.92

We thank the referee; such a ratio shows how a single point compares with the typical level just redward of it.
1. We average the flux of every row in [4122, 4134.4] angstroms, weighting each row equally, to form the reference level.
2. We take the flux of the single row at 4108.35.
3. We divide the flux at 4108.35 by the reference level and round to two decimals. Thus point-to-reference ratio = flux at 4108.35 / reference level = 0.95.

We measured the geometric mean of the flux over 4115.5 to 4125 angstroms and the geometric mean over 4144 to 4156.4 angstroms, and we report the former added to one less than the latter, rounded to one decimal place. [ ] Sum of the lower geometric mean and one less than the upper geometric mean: 21.8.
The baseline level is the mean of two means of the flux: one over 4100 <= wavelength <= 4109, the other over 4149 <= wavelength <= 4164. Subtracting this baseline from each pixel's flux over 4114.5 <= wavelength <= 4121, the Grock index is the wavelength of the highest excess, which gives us 4117.82 angstroms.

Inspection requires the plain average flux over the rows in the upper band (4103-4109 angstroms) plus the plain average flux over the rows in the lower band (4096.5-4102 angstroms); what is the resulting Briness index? 23.4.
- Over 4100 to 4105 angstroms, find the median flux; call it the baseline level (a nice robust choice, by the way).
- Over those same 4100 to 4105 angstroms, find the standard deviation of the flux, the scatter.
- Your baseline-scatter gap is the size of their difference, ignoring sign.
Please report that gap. 10.9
